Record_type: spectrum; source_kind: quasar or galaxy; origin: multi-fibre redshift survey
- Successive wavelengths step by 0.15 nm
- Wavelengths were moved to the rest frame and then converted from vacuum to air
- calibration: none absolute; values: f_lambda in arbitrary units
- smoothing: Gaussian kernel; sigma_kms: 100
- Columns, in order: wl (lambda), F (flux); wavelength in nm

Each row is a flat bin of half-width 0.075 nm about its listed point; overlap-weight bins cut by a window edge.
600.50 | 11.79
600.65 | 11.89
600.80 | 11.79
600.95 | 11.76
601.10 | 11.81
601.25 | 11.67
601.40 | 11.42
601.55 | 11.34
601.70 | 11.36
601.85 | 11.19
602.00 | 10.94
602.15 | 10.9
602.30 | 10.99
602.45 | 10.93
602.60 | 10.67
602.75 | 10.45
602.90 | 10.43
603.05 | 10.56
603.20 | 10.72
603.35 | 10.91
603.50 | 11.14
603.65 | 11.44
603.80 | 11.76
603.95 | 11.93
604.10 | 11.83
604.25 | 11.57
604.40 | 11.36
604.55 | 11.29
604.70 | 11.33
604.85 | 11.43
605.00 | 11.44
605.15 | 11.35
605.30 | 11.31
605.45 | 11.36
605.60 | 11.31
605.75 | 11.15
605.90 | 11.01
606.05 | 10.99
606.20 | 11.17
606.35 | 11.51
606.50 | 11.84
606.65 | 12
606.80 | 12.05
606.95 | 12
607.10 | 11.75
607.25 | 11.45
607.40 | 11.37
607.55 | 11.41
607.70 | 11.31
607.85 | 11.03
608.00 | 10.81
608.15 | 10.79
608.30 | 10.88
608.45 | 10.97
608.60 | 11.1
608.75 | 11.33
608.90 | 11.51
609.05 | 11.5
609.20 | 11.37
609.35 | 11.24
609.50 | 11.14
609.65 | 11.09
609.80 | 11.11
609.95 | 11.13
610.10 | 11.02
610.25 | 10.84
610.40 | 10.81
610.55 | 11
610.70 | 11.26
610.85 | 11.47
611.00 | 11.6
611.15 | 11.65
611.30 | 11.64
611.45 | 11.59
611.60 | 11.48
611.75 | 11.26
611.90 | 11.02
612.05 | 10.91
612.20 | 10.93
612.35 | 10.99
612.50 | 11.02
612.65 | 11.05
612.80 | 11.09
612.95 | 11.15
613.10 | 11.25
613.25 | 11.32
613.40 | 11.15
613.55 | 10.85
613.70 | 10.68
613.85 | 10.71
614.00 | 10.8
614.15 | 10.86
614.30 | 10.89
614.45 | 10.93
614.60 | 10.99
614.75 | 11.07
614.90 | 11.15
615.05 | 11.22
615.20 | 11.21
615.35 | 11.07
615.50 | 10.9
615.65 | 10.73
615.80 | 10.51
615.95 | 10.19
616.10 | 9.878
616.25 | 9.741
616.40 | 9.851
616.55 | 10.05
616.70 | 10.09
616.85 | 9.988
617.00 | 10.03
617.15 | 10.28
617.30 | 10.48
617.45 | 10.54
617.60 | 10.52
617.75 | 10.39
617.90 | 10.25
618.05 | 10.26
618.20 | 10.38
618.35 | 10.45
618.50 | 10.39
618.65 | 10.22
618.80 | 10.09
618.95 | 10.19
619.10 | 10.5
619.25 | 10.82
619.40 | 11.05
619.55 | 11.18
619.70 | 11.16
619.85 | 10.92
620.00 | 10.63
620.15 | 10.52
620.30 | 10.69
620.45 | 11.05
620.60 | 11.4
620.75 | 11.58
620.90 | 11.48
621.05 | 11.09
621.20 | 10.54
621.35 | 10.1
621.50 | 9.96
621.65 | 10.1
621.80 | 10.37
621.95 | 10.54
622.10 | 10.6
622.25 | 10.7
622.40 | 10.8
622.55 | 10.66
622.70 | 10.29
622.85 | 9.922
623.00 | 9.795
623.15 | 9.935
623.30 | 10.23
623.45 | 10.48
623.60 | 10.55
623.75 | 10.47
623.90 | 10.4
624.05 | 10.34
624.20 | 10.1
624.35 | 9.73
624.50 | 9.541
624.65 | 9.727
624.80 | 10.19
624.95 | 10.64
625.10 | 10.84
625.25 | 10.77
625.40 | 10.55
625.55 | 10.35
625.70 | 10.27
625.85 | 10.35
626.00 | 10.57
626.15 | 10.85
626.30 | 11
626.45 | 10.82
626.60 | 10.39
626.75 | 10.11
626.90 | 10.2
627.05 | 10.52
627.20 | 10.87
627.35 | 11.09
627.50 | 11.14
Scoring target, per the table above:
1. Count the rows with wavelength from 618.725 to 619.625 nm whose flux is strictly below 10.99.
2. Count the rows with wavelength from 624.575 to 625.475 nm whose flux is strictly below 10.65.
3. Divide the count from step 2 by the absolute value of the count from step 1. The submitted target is 1.0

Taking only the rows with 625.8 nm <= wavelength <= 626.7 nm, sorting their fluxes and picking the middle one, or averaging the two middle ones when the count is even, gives 10.7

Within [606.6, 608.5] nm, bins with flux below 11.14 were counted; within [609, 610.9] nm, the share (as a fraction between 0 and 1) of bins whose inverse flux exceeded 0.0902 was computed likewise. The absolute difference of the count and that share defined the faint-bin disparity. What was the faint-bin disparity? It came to 5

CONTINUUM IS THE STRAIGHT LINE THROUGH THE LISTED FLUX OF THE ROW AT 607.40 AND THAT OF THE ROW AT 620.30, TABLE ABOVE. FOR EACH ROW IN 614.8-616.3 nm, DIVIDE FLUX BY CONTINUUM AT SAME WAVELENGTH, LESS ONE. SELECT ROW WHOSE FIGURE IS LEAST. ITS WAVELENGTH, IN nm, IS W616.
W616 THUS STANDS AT 616.25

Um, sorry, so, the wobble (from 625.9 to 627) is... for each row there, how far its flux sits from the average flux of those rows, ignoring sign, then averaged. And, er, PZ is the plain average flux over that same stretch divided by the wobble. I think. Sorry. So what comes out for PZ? 37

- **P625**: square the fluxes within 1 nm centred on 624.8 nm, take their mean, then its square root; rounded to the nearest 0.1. 10.2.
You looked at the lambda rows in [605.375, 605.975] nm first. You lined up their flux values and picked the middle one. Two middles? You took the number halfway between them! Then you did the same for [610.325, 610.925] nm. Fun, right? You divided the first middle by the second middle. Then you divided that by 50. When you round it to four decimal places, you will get 0.0202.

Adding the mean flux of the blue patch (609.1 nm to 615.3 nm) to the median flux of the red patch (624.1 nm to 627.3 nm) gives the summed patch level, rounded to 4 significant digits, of 21.51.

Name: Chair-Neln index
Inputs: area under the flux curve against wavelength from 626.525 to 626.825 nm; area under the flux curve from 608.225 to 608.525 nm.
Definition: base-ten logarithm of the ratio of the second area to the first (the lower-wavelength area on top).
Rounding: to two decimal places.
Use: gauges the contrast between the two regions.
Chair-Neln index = 0.03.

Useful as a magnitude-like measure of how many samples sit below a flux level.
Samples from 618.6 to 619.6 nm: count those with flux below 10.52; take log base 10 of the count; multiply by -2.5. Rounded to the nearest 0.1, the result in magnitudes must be -1.5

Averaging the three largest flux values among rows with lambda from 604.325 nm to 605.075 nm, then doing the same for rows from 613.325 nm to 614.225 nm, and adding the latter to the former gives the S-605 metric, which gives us 22.4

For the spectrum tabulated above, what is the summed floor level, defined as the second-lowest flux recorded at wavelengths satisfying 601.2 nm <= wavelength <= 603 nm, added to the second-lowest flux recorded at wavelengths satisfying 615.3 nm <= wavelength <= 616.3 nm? 20.3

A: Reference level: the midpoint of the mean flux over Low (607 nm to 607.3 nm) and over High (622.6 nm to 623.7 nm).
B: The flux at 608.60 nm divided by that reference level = 1.02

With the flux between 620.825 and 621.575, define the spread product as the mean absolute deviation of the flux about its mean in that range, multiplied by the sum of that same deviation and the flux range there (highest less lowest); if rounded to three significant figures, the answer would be 1.06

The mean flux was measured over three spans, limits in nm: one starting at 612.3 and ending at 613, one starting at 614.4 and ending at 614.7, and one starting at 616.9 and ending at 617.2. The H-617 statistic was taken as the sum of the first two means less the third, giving 11.9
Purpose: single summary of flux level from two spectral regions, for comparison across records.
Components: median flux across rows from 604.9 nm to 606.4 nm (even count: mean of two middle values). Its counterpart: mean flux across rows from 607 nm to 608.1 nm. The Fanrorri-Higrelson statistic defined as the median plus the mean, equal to 22.6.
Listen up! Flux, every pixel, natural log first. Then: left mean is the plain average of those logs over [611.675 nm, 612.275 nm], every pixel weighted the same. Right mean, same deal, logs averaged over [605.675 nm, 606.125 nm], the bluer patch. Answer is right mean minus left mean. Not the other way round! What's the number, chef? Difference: 0.002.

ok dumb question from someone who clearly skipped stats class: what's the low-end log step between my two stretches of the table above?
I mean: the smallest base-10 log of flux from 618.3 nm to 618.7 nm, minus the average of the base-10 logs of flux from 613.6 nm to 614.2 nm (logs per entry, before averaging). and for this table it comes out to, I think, -0.022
